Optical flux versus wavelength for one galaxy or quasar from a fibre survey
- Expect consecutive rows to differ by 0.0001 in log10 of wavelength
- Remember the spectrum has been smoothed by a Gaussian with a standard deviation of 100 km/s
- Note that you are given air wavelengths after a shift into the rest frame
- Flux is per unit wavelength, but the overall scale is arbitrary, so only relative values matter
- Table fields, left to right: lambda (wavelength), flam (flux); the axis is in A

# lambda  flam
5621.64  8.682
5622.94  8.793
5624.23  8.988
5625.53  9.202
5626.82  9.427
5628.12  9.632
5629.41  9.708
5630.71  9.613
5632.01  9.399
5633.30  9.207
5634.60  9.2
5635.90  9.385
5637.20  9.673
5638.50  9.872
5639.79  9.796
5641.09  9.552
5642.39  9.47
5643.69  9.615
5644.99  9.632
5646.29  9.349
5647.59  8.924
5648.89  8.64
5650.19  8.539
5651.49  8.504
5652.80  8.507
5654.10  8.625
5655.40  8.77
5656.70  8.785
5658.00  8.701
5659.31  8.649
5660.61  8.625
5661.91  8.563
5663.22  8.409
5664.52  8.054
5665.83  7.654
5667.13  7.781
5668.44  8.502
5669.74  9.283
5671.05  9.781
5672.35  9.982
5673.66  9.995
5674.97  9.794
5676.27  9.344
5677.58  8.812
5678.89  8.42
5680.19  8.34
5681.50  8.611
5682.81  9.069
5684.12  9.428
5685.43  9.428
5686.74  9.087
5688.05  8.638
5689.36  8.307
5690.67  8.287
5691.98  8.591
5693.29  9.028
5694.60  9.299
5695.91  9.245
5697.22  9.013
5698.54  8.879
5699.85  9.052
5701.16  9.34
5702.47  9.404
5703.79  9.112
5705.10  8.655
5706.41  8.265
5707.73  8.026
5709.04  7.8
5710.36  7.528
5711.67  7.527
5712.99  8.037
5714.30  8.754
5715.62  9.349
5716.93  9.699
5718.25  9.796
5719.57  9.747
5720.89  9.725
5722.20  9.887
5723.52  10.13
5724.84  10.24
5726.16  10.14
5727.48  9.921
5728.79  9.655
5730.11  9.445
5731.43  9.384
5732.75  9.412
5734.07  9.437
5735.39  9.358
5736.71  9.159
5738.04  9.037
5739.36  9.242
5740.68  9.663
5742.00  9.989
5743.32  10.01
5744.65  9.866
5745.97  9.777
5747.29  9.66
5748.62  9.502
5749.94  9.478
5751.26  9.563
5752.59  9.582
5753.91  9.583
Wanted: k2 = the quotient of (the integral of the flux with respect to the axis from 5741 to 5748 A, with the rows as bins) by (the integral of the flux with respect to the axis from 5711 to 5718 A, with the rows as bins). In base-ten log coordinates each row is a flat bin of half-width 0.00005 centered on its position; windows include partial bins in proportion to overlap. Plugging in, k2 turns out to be 1.13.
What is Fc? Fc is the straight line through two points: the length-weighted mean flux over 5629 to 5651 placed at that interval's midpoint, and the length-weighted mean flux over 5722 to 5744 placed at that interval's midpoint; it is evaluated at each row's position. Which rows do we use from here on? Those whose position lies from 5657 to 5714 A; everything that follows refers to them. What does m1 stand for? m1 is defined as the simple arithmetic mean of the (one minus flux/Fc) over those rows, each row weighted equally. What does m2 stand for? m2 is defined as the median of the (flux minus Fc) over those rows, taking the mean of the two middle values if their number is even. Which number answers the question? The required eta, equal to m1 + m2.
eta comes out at -0.70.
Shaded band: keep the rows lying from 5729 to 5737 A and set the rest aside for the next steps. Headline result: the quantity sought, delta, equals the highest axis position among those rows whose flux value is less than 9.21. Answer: 5736.71 A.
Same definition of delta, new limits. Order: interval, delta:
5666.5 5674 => 5668.44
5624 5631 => 5625.53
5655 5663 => 5661.91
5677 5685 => 5682.81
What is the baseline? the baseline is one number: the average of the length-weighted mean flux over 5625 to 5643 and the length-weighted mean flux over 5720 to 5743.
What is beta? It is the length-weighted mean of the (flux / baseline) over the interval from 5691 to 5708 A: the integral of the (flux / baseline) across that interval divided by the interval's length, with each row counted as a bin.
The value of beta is 0.93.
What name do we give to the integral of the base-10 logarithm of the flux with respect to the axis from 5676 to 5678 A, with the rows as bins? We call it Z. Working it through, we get 1.91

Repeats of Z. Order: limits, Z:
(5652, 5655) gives 2.80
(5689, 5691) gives 1.84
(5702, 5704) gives 1.93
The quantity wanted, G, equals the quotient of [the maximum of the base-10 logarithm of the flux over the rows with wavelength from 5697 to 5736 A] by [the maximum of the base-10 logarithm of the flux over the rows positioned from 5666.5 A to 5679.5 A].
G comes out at 1.011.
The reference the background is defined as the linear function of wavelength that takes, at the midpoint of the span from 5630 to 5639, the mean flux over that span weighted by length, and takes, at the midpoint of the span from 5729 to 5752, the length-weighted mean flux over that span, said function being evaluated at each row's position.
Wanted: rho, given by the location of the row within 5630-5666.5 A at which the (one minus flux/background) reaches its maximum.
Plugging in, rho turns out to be 5665.83 A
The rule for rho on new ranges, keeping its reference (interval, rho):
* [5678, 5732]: 5711.67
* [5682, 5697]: 5690.67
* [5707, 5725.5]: 5711.67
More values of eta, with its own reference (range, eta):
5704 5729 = 0.07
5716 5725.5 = 0.16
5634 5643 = 0.15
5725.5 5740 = -0.21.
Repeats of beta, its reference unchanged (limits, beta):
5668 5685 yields 0.96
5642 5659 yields 0.93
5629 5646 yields 1.00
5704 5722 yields 0.91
